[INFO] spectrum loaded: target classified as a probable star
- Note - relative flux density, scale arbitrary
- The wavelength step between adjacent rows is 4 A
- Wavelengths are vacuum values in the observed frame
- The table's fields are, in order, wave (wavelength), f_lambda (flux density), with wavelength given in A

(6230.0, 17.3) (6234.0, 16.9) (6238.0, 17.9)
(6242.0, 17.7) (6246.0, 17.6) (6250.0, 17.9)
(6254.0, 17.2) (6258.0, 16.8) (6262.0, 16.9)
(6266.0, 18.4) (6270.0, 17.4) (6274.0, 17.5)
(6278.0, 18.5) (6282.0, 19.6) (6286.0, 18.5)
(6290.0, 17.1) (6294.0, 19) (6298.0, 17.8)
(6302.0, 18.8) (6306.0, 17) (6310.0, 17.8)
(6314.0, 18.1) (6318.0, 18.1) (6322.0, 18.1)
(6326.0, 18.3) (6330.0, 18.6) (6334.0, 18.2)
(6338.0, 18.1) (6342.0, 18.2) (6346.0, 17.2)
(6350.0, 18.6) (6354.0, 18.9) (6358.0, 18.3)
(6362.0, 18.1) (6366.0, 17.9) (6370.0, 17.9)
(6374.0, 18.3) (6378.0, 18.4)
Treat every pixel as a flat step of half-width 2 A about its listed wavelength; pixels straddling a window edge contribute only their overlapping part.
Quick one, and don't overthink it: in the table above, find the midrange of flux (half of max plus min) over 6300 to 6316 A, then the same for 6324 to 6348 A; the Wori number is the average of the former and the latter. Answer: 17.9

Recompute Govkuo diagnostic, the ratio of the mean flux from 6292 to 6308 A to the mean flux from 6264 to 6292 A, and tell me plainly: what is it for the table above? 1.00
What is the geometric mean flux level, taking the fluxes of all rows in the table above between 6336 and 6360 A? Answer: 18.2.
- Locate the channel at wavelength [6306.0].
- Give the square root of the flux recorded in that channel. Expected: 4.12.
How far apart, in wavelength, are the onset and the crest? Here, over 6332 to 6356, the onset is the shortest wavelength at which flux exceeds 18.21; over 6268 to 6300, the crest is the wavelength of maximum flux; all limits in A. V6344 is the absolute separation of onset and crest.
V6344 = 68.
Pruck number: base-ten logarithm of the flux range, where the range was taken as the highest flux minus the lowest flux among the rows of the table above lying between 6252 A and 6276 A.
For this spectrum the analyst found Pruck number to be 0.2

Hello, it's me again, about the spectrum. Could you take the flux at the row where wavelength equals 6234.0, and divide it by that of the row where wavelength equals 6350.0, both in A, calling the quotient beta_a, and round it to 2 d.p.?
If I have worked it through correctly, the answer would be 0.91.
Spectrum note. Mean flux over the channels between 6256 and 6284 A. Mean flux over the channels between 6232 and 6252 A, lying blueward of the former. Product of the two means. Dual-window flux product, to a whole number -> 315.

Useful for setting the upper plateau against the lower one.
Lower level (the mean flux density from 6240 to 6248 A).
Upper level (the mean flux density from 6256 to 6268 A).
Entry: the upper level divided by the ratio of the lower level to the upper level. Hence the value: 17.1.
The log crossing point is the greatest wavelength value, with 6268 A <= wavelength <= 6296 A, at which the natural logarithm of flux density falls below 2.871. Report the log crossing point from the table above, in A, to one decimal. 6290.0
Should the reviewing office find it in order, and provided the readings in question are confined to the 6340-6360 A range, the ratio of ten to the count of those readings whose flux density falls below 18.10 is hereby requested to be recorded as 10.0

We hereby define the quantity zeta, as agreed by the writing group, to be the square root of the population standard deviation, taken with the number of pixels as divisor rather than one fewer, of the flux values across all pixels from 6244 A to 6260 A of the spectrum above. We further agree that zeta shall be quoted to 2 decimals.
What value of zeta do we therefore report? 0.64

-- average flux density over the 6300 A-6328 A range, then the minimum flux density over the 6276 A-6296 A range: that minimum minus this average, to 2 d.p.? -0.93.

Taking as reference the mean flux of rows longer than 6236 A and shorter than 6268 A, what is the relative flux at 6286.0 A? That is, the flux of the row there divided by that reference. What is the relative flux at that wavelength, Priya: 1.05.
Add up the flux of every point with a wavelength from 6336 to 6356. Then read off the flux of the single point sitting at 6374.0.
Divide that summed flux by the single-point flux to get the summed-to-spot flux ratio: 4.97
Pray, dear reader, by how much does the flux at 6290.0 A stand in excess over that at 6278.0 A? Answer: -1.4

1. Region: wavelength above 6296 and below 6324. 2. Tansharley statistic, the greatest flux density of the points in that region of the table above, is 18.8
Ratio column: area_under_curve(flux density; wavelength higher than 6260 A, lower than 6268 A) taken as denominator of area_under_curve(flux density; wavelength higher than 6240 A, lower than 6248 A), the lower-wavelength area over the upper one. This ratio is 1.000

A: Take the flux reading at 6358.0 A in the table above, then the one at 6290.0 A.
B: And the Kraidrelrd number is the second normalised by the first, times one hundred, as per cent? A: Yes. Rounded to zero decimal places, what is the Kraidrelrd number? 93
